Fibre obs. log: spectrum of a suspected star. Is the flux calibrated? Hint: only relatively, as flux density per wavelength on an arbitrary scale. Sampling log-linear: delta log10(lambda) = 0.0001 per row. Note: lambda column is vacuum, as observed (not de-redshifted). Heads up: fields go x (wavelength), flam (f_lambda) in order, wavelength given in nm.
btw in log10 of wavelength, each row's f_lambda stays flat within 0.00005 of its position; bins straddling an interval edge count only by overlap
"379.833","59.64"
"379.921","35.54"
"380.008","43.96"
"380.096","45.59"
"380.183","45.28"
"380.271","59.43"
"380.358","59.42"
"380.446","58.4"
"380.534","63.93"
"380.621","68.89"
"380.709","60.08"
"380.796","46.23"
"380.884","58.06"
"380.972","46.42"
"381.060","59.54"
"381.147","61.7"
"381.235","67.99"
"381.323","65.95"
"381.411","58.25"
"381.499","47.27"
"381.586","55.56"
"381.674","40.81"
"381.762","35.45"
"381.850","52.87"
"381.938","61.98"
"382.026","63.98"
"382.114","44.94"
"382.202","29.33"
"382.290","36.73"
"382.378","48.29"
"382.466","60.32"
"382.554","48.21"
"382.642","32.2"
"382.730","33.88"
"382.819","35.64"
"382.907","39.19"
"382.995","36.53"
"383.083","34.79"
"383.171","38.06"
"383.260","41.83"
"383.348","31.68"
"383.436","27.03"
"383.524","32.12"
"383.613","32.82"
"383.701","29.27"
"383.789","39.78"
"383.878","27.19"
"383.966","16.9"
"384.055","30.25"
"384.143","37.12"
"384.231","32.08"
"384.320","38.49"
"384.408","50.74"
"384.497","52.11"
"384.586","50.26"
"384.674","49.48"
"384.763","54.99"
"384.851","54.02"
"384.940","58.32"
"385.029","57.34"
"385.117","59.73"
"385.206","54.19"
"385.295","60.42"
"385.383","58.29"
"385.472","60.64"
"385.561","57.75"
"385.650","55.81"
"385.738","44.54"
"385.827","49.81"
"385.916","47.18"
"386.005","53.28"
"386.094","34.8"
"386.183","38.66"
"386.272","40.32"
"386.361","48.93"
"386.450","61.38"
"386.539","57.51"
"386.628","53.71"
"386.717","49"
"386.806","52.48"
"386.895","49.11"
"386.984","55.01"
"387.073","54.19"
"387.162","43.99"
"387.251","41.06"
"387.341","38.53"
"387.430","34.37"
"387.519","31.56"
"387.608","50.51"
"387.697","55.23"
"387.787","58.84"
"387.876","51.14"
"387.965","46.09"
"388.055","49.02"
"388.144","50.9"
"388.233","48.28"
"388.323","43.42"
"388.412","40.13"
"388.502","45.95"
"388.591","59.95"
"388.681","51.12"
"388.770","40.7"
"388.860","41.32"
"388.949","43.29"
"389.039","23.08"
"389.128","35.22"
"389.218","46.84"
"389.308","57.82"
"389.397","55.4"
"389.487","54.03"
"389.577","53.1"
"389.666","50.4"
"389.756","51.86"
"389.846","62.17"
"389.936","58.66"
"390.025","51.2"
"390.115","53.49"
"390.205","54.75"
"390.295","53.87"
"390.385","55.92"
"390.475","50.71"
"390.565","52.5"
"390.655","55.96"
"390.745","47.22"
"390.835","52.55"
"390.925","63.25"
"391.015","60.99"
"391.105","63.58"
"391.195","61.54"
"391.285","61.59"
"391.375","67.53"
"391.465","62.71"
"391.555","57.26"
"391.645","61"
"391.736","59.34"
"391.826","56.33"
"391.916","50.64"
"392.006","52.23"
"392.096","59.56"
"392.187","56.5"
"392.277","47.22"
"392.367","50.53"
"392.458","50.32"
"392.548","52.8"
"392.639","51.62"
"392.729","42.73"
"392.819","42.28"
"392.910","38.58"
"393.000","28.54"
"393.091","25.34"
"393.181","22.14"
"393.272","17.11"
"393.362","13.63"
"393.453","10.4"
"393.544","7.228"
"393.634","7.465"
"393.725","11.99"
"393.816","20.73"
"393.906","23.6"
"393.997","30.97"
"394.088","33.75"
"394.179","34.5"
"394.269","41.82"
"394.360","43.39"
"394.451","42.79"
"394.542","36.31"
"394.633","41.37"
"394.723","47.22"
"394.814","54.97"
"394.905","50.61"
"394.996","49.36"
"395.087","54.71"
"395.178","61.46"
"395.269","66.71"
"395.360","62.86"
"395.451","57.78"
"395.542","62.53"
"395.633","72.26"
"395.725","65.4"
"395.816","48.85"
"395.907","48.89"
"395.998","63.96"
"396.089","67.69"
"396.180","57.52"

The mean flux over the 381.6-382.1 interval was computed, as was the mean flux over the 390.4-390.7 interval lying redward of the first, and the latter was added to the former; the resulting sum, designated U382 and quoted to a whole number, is 104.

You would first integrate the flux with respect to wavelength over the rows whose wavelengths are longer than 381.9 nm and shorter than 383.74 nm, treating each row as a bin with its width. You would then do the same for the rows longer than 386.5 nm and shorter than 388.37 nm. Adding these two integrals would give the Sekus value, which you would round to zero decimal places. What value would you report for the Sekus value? 164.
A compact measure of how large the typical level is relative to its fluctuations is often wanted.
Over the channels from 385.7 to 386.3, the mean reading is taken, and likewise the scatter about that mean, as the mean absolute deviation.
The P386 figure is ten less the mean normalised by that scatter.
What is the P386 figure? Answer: 1.6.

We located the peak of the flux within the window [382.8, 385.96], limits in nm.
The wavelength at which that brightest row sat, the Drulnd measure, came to 385.472 nm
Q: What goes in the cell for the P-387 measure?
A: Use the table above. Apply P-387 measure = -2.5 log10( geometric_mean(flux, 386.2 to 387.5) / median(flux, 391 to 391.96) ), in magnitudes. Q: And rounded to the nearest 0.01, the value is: 0.26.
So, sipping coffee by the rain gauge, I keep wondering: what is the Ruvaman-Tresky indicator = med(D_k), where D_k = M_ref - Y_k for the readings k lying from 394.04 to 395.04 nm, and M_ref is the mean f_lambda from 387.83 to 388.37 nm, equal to 5.4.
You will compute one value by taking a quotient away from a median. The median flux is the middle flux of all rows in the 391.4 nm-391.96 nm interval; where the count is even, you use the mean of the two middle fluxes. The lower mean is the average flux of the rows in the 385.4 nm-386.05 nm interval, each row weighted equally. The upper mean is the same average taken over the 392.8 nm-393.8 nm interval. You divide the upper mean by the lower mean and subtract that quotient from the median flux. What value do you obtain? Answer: 58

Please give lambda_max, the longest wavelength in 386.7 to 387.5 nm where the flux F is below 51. 387.430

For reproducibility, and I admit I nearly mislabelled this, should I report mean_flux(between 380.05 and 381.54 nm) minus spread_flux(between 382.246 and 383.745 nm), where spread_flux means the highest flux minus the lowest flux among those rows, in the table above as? 24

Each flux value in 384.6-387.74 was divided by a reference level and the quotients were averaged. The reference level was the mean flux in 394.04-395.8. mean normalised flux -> 0.98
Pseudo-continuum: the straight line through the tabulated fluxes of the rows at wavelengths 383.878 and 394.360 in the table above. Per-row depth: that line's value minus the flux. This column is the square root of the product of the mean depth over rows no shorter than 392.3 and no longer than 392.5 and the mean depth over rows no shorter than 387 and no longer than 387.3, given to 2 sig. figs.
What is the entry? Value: 12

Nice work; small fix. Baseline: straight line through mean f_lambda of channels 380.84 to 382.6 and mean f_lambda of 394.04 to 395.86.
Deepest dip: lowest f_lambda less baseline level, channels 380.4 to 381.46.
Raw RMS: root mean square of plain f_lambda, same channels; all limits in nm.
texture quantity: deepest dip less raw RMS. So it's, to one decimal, -66.0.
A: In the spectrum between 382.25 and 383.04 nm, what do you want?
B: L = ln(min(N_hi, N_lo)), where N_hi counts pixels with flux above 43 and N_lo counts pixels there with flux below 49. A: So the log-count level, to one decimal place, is 1.1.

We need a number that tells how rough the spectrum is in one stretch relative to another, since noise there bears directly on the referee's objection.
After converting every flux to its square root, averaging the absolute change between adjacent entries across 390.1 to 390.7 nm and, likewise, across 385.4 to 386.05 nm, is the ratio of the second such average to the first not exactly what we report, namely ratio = 2.1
